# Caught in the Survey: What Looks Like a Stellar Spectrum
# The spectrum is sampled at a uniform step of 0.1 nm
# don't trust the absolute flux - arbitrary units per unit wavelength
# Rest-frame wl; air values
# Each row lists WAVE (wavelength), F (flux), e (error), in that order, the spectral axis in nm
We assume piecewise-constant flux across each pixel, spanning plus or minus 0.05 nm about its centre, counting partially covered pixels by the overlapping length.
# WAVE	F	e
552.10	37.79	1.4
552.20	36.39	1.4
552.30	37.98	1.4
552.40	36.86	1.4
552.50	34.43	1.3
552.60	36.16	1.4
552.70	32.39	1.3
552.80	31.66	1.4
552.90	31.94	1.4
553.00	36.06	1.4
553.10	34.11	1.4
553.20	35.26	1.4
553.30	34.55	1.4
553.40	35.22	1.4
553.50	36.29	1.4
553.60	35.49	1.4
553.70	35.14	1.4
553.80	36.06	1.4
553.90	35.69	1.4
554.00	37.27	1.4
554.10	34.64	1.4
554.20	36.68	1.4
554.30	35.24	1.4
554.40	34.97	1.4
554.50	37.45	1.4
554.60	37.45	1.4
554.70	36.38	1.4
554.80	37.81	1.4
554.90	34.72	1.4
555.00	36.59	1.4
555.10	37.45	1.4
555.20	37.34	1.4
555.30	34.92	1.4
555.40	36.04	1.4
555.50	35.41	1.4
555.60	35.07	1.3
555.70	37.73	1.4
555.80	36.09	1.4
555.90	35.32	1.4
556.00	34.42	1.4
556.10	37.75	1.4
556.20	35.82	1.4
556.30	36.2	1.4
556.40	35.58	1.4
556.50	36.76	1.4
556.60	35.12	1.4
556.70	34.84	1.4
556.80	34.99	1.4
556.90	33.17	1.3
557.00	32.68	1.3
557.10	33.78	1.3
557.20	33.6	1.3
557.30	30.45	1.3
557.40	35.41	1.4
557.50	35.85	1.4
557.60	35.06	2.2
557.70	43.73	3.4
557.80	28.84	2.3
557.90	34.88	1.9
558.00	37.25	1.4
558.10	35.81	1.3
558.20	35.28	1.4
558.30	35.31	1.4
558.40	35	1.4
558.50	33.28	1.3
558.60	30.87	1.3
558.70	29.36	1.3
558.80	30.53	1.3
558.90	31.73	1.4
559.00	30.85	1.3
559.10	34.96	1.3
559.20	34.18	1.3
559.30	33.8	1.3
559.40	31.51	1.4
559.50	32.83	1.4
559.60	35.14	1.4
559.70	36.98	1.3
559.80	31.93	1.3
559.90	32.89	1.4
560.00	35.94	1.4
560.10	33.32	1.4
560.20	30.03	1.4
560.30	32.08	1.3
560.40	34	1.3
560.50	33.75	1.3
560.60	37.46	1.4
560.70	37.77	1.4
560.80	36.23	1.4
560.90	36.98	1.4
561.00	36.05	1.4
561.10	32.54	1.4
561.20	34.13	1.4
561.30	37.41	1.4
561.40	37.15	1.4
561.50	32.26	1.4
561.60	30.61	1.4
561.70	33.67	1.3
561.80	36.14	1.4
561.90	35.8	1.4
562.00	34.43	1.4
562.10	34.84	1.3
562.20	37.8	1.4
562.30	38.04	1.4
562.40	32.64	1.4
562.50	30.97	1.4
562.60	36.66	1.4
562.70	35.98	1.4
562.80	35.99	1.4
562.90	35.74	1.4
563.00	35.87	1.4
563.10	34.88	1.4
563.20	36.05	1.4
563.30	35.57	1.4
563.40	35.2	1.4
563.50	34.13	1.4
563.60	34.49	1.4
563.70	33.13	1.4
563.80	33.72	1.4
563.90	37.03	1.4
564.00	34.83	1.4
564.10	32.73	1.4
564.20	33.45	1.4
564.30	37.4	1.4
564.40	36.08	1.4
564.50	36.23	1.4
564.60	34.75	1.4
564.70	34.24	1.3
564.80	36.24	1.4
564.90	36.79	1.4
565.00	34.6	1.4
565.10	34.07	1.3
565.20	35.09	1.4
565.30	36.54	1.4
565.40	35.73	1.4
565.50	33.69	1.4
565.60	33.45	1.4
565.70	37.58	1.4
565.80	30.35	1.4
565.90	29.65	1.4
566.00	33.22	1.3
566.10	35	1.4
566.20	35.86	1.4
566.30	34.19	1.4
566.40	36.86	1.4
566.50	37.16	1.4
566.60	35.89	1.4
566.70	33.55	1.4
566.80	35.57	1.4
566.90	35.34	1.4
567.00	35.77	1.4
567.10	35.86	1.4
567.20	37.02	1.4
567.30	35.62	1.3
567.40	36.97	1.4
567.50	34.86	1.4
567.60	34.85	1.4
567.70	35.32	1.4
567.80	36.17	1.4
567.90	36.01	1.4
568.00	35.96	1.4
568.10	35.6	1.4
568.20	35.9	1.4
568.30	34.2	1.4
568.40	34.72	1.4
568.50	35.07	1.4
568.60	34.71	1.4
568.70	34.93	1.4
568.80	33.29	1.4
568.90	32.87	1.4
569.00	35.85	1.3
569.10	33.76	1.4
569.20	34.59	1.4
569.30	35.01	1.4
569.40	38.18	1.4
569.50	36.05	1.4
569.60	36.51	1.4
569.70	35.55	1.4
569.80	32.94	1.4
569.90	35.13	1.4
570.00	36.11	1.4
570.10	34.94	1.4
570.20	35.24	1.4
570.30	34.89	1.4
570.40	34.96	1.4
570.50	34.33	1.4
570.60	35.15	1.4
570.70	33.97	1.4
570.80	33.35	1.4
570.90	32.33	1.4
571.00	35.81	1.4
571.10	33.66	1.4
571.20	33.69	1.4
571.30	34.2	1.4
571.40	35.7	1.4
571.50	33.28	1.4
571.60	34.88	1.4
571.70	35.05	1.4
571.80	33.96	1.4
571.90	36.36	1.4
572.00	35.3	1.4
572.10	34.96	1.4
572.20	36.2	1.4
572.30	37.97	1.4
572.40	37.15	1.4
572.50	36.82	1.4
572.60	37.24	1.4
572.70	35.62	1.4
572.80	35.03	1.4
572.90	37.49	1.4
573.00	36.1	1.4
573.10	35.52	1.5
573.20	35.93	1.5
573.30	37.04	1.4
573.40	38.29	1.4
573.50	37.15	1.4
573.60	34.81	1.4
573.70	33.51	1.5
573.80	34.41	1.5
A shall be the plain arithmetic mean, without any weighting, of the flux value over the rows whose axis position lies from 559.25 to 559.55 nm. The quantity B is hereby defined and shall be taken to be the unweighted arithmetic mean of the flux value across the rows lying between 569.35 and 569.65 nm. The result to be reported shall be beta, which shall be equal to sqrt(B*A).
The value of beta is 34.7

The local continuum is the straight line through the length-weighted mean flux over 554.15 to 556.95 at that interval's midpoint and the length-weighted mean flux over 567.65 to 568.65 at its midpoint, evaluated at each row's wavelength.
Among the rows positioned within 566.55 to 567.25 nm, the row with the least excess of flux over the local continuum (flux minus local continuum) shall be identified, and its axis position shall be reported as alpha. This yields 566.70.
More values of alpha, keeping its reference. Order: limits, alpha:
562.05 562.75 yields 562.50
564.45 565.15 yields 565.10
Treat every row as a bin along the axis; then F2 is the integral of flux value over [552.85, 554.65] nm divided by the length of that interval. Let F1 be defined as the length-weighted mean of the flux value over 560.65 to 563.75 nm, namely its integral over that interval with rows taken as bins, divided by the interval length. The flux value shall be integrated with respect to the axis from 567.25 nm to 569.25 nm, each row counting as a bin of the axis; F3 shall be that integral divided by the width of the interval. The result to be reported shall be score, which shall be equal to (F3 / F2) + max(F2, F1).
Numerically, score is 36.5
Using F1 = 35.1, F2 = 35.5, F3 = 35.1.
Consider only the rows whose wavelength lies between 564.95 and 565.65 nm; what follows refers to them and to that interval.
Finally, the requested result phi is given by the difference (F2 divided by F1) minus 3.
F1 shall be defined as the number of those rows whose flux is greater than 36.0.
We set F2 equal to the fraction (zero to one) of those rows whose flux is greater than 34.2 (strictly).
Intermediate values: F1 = 1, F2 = 0.57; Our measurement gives -2.43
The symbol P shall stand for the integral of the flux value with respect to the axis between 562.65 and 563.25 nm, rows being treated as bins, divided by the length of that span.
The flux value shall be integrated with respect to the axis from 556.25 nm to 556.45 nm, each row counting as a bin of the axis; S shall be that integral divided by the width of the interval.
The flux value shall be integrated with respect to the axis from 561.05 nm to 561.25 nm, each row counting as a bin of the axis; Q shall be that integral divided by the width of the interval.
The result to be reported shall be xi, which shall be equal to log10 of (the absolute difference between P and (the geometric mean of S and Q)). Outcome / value 0.07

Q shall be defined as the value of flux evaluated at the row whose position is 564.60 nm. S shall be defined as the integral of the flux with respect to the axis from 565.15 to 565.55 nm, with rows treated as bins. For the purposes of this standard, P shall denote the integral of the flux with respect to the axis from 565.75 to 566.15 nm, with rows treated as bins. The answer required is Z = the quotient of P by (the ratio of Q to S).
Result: 5.2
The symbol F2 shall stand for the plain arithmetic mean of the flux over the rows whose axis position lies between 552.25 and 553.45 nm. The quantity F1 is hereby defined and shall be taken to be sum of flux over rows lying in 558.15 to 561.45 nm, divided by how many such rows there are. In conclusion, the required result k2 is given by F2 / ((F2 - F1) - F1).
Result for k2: -1.04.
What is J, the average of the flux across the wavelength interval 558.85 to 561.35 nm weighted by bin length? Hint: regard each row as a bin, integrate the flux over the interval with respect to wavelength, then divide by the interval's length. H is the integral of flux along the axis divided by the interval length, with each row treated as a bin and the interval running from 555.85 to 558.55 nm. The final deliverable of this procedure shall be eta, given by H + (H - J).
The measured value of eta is 35.9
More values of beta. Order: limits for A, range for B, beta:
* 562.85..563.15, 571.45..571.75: 34.9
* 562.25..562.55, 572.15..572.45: 35.5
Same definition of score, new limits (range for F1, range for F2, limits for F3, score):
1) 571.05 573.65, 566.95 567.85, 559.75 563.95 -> 36.8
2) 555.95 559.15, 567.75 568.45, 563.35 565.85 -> 36.5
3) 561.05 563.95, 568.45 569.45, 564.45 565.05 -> 35.9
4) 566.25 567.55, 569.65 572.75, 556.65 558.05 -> 36.7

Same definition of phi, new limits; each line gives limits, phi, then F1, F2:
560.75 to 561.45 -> -2.86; 5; 0.71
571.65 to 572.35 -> -2.71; 3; 0.86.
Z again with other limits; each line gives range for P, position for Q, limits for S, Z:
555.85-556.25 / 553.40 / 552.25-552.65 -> 5.9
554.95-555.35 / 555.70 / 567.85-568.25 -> 5.6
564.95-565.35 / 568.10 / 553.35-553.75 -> 5.6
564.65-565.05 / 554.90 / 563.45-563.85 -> 5.5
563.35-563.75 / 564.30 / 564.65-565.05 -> 5.2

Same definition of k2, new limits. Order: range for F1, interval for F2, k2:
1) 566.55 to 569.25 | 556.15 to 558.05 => -0.99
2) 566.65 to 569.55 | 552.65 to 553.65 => -0.94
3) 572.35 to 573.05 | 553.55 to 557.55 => -0.95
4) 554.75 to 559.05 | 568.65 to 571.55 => -0.99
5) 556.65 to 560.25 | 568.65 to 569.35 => -1.03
